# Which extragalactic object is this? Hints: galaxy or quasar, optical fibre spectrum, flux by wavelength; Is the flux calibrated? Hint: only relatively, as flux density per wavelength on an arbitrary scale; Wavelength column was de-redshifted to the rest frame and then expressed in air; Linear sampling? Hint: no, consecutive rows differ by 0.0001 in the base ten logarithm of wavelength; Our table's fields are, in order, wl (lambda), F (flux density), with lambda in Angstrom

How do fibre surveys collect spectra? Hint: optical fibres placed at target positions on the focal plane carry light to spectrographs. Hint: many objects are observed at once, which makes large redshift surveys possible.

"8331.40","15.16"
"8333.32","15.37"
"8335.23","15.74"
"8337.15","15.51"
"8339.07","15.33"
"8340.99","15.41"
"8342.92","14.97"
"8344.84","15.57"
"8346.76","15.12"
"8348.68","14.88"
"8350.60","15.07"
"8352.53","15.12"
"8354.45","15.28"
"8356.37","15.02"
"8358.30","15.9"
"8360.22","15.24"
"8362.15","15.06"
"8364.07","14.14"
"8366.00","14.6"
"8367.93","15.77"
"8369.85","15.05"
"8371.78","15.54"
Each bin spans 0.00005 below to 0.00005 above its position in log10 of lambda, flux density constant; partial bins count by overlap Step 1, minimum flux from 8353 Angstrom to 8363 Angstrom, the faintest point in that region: 15.02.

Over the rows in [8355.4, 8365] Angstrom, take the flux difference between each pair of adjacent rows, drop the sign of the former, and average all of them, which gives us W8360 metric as 0.66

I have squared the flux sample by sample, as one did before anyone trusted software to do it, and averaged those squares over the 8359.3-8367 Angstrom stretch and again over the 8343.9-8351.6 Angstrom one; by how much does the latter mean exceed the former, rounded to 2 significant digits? 12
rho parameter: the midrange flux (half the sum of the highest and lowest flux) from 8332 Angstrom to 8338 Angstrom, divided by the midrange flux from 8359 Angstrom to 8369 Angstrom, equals 1.04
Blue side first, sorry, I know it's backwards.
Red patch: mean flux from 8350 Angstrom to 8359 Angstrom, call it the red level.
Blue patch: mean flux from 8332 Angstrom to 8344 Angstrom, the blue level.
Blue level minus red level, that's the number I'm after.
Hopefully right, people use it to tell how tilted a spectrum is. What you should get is 0.1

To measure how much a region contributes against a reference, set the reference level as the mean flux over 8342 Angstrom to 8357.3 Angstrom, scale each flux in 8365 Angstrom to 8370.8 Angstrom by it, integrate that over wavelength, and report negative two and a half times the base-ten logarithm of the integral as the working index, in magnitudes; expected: -1.91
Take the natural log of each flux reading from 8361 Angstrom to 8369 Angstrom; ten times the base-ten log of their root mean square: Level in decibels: 4.31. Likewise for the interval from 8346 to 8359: 4.35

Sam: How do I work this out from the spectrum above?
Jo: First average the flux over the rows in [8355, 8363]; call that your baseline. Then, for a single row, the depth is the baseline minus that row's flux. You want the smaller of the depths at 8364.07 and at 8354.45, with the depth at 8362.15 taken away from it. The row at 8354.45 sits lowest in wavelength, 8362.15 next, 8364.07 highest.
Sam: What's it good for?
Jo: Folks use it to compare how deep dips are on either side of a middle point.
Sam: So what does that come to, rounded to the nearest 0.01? -0.22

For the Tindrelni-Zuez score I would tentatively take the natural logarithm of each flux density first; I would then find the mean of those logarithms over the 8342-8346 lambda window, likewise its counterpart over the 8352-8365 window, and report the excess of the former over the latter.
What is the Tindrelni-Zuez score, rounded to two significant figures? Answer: 0.011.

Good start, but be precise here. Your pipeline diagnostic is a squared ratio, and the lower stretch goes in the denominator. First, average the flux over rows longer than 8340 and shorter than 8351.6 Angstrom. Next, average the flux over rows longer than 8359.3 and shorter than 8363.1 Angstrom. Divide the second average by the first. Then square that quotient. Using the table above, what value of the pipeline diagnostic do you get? 1.00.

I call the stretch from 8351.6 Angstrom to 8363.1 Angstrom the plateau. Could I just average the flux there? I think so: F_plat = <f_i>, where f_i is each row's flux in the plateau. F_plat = 15.3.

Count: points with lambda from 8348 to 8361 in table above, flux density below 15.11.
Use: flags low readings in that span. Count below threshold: 3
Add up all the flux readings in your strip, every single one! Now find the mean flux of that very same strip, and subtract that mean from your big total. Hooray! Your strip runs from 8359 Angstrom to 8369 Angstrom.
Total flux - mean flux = 59.8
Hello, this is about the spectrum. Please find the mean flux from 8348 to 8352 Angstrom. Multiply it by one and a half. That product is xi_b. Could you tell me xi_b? 22.5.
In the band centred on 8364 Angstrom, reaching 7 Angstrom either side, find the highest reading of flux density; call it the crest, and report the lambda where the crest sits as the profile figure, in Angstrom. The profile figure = 8358.30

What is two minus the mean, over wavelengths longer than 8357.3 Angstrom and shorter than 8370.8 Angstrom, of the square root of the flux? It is -1.89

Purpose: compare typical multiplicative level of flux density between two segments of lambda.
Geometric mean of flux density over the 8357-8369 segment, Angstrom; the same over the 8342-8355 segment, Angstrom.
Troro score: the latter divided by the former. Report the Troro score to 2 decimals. 1.00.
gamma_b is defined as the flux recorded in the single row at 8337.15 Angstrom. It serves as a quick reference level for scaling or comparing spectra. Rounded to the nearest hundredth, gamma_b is 15.51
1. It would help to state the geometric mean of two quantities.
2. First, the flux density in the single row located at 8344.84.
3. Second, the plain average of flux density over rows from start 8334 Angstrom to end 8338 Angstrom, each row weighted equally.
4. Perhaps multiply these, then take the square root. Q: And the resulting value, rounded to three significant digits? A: 15.6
